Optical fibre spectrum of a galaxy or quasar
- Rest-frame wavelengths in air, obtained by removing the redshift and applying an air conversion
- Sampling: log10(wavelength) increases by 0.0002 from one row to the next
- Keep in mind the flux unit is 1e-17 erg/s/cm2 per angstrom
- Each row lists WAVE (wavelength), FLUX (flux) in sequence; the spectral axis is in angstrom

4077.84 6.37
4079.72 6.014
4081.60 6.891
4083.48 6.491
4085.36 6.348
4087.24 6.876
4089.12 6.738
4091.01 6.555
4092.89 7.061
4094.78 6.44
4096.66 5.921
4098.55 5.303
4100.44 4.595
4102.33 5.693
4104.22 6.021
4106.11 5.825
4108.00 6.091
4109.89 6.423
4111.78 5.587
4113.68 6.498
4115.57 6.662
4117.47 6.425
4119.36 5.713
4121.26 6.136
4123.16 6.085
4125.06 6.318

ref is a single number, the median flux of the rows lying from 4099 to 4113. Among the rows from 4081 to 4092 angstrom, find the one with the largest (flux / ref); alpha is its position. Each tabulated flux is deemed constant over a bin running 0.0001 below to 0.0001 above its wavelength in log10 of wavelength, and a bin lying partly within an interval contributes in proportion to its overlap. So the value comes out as 4081.60 angstrom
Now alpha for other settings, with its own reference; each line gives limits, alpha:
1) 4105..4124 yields 4115.57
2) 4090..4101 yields 4092.89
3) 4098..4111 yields 4109.89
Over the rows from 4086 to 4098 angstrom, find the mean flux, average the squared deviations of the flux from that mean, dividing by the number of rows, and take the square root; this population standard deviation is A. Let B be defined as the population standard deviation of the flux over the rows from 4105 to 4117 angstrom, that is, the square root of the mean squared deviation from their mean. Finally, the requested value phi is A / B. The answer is 1.0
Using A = 0.36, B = 0.4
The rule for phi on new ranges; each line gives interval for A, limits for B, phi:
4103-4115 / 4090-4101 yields 0.4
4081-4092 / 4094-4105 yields 0.3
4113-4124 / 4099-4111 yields 0.5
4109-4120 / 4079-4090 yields 1.3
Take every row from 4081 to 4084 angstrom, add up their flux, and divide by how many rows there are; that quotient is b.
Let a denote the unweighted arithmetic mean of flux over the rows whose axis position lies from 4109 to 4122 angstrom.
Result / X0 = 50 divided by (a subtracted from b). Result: 103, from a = 6.21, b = 6.69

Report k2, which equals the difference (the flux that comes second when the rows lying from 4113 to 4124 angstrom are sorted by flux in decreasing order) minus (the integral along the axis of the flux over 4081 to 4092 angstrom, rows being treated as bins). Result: -66.6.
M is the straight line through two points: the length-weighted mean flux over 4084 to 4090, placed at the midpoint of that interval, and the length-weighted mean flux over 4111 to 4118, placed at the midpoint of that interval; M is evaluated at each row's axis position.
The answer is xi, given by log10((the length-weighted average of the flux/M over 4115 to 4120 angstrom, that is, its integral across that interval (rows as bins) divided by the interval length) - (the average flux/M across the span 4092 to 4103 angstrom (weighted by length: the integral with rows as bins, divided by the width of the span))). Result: -0.97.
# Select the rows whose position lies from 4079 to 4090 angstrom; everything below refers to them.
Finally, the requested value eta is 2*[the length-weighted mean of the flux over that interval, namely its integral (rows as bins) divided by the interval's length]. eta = 13.1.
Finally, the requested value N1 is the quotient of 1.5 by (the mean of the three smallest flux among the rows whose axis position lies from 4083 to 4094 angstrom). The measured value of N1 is 0.232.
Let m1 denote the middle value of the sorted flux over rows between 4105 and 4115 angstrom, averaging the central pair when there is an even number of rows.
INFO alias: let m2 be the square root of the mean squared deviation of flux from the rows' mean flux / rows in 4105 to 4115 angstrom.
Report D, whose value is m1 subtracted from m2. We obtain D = -5.7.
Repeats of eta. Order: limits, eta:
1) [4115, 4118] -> 13.1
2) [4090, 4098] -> 12.9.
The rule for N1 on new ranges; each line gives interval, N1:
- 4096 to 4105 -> 0.289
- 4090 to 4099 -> 0.255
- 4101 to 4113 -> 0.263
